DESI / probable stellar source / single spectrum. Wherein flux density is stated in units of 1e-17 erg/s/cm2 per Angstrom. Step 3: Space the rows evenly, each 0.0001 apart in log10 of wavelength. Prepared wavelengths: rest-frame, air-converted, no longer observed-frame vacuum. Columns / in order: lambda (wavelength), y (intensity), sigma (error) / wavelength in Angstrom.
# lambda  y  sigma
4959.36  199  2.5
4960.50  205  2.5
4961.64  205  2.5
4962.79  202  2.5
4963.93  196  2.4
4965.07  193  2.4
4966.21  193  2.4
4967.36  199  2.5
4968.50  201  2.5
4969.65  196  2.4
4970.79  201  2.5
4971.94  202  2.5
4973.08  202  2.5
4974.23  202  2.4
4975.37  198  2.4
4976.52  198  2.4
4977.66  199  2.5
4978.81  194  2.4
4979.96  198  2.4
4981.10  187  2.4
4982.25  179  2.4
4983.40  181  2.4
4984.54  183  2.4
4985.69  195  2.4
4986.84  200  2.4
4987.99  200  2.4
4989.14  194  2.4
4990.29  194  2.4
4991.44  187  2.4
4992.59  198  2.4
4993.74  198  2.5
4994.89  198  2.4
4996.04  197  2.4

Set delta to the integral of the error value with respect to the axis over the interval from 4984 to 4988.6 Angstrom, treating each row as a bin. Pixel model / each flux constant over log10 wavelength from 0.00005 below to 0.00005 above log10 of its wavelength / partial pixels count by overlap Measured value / 11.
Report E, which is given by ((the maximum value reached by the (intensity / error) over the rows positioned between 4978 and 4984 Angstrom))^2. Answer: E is 6806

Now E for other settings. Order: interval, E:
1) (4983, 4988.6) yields 6944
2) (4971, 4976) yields 7084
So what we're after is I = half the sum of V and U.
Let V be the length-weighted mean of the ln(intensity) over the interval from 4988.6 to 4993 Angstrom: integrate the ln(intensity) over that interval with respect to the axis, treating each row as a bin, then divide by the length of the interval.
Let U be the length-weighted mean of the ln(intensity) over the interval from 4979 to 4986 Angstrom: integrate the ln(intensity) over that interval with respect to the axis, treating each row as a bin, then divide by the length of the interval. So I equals 5.25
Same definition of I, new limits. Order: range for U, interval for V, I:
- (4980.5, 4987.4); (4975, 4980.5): 5.26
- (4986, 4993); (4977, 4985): 5.26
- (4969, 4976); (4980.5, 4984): 5.26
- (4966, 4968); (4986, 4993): 5.27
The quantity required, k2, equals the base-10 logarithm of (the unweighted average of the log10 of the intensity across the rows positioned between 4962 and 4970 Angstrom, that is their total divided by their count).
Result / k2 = 0.361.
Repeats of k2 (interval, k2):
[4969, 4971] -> 0.361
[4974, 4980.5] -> 0.361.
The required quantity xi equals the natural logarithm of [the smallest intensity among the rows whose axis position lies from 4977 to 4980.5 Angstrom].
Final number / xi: 5.27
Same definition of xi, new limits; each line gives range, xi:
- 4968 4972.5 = 5.28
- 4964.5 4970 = 5.26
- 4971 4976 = 5.29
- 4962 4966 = 5.26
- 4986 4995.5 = 5.23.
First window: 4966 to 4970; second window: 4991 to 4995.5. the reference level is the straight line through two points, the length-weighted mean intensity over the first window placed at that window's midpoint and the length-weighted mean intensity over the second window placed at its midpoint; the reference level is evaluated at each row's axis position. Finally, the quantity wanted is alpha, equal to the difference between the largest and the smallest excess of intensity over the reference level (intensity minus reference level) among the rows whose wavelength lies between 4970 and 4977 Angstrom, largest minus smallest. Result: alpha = 4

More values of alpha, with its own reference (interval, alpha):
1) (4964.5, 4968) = 6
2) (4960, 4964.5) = 9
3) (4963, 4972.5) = 9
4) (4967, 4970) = 5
